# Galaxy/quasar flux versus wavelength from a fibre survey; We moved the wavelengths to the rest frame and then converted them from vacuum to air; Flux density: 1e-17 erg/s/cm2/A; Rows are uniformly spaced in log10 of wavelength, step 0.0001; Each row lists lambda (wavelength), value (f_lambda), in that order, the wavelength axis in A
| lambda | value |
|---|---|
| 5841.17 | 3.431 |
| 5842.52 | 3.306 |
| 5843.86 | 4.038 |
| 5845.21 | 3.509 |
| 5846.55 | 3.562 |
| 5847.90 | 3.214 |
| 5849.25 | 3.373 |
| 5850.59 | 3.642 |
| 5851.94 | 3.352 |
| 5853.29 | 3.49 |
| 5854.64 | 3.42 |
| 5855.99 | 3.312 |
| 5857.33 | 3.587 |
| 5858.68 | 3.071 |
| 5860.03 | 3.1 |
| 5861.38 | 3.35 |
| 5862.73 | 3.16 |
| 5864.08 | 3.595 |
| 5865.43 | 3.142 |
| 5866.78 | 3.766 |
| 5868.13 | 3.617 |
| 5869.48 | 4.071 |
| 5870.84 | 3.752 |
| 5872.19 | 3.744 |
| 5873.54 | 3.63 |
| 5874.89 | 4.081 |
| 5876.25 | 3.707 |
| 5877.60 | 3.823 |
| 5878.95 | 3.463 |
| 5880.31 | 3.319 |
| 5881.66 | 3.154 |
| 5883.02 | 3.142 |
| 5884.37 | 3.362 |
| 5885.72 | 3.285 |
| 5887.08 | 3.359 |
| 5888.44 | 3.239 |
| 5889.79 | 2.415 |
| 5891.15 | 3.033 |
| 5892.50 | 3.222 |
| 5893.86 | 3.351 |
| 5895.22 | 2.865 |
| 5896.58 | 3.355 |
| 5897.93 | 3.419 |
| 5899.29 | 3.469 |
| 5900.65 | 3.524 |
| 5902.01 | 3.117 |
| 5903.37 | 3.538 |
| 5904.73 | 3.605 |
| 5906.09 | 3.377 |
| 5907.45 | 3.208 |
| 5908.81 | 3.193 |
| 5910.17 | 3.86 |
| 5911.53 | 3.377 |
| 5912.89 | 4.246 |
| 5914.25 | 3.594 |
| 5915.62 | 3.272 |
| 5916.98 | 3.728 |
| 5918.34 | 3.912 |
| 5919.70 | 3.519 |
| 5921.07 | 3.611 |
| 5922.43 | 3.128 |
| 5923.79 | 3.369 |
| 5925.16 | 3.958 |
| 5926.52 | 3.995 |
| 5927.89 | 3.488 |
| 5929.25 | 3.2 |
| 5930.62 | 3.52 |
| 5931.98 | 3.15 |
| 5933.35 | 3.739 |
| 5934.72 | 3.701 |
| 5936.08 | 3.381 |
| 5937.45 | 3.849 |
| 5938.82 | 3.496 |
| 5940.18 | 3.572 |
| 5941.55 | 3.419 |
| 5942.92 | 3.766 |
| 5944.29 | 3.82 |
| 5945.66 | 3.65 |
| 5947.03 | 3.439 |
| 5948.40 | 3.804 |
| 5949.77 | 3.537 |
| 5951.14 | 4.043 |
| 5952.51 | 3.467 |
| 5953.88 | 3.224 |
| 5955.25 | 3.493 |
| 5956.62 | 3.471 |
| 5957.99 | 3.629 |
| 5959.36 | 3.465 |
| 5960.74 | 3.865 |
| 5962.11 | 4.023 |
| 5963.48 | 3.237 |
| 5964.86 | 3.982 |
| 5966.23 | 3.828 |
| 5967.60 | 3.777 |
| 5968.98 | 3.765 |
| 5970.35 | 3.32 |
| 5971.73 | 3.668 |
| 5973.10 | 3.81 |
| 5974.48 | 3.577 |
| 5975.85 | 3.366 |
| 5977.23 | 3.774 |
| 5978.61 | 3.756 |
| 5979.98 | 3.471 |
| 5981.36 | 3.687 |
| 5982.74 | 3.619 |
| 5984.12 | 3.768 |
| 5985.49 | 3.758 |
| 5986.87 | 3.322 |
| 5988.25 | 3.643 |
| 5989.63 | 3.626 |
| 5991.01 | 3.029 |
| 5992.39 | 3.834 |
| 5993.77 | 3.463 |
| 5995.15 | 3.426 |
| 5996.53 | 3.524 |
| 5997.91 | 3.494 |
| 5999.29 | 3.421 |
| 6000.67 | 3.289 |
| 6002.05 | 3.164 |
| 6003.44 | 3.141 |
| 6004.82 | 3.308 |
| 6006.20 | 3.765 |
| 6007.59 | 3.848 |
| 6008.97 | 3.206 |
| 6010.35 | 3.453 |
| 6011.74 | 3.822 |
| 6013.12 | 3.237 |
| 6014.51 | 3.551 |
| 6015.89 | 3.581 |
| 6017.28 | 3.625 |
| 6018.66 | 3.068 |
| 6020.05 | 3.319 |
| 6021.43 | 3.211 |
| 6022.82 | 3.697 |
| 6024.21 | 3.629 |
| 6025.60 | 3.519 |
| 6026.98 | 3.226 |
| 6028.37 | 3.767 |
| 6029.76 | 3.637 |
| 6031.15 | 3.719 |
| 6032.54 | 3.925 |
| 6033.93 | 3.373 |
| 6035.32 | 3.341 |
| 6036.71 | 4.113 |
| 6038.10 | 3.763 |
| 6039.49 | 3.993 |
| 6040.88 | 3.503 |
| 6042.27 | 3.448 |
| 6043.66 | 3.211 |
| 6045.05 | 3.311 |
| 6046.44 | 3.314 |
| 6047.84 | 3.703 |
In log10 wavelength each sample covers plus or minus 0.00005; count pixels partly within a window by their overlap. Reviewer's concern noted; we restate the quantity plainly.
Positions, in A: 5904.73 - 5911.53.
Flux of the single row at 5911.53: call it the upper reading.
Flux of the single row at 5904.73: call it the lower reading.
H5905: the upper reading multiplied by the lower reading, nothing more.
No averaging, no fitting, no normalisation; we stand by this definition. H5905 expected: 12.2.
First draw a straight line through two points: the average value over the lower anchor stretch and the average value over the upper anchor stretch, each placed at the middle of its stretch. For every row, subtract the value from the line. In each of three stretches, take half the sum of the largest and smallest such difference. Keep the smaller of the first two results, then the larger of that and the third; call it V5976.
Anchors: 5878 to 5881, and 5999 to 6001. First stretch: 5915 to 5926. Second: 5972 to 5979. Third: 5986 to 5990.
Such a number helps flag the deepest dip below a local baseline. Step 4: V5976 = -0.12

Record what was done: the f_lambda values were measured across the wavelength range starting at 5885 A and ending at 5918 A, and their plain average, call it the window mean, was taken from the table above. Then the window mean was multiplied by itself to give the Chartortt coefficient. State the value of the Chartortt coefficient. 11.3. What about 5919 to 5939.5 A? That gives 12.5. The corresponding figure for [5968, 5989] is 13.1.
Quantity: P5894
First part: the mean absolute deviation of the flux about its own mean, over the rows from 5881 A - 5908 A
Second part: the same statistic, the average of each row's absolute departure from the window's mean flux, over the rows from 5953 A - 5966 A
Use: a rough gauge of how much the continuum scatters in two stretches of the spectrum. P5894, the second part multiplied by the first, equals 0.046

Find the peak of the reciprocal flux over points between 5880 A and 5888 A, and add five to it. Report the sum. 5.32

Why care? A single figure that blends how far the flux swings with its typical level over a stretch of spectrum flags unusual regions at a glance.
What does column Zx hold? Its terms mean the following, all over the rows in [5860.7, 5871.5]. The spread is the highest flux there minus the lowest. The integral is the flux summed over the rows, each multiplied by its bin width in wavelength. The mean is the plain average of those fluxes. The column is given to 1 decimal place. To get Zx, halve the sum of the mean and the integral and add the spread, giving 21.9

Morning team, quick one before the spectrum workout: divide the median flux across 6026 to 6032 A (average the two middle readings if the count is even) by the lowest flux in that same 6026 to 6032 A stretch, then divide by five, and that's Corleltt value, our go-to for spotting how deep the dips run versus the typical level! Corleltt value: 0.228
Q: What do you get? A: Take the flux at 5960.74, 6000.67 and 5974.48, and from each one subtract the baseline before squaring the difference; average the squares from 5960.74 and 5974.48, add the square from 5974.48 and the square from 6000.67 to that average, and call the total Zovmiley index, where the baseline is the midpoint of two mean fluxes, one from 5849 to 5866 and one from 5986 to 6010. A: 0.17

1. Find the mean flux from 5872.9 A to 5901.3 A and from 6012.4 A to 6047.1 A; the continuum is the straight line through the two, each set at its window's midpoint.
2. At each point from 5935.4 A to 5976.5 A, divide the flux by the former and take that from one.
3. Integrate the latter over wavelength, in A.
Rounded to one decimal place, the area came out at -2.3 A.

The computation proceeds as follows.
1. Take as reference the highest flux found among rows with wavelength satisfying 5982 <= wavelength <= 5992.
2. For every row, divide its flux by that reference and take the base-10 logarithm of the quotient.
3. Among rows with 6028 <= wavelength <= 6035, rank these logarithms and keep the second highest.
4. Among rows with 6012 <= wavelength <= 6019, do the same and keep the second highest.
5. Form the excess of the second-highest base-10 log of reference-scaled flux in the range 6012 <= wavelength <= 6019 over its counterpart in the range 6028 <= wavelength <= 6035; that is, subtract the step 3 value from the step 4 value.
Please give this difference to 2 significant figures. -0.022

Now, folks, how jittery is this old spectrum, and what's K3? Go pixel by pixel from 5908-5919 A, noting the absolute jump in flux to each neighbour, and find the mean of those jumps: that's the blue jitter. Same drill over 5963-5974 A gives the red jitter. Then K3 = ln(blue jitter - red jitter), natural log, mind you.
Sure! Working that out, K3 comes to -1.4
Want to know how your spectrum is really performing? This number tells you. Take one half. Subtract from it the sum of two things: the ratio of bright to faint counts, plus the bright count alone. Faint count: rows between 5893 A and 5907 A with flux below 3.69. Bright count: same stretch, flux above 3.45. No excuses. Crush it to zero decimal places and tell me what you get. -4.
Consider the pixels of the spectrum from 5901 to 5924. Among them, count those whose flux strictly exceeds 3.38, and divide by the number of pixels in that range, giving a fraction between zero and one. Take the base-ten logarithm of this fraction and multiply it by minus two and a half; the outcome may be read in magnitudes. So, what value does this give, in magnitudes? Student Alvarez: 0.69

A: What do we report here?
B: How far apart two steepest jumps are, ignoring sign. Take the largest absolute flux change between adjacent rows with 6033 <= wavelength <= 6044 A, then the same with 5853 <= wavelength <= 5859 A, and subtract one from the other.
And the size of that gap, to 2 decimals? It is 0.26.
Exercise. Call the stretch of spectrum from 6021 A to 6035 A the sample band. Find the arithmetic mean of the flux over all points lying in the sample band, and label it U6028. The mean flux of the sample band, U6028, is 3.57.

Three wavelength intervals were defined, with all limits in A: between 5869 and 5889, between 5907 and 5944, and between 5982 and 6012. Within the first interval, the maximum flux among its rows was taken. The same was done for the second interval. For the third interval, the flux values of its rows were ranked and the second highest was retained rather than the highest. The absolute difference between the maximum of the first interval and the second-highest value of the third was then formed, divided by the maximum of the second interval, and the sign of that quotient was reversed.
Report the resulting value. -0.058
